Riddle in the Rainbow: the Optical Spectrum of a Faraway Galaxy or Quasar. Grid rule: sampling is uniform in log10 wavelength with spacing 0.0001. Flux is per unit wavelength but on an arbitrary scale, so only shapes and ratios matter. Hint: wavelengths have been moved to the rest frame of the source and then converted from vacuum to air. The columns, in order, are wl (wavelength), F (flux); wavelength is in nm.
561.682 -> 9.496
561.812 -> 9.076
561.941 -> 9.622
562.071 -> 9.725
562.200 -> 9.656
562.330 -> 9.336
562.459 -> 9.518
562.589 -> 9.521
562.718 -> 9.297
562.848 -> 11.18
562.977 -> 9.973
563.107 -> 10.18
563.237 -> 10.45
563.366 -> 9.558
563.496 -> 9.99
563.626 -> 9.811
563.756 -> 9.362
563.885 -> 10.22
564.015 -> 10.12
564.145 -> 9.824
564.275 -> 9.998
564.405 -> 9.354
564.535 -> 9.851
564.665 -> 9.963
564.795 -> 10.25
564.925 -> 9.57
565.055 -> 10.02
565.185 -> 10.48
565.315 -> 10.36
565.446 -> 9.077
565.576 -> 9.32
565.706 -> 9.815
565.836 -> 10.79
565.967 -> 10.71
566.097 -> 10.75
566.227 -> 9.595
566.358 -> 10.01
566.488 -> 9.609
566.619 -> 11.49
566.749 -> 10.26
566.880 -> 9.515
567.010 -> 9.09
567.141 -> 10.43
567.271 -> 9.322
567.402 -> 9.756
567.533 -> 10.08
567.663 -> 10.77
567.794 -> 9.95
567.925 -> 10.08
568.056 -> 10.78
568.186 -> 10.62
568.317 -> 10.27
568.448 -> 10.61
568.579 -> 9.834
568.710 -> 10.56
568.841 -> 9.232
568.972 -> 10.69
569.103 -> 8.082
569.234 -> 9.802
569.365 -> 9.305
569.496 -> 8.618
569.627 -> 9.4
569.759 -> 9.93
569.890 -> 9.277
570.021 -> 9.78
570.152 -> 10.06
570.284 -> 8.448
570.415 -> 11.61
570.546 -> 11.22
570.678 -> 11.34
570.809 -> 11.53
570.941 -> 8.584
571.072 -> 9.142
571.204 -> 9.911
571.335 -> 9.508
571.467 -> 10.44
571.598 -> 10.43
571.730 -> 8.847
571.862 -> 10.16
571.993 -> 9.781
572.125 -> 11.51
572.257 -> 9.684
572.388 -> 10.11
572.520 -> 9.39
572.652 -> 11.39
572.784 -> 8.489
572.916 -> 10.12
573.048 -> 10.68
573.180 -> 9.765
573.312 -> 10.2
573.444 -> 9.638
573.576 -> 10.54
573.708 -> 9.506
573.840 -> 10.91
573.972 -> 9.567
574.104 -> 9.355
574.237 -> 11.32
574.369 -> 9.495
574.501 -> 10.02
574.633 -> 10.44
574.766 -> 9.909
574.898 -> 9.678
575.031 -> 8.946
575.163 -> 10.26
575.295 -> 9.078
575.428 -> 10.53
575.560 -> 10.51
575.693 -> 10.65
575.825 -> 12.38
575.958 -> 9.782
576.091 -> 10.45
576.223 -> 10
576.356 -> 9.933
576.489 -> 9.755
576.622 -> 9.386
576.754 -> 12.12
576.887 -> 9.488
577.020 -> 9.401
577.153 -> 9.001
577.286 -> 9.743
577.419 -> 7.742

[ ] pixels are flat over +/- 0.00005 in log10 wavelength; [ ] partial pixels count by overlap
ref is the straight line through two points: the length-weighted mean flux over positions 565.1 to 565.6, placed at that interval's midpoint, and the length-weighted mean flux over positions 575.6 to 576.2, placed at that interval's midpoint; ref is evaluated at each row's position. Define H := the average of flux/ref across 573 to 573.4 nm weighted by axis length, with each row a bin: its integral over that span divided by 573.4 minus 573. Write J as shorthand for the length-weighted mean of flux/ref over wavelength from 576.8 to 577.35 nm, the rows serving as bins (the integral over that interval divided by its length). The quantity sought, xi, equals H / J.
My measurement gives 1.10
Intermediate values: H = 0.97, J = 0.88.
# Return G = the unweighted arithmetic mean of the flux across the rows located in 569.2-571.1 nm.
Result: 9.9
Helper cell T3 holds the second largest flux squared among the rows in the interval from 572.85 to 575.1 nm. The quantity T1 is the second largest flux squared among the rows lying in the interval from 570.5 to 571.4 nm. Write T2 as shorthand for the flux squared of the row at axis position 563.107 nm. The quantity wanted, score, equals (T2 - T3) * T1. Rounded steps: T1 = 129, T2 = 104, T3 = 119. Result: -1980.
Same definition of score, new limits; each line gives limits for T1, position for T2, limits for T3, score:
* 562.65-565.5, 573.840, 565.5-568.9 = 286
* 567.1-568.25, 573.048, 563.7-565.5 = 781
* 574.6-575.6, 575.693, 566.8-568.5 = -284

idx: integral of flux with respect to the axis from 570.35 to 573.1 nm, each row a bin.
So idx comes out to 28.0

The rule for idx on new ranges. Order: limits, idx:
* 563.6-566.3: 26.9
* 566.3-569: 27.4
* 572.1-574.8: 27.2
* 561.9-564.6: 26.6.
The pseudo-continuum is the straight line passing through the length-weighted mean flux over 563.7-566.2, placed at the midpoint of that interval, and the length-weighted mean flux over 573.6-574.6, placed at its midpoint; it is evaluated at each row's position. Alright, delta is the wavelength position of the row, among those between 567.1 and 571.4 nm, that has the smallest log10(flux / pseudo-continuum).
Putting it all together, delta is 569.103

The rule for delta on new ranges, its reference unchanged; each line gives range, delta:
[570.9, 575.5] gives 572.784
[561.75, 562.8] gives 561.812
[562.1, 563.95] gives 562.718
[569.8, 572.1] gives 570.284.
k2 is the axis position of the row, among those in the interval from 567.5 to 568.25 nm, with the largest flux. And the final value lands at 568.056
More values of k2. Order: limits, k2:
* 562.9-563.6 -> 563.237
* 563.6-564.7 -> 563.885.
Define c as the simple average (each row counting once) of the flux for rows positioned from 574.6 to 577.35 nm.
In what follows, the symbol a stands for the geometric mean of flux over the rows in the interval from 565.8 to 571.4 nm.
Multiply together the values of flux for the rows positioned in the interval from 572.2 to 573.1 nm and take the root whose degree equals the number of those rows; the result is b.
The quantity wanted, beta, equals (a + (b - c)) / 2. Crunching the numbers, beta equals 4.92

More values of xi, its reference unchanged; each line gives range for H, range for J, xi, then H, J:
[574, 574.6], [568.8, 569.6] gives 1.04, 0.95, 0.91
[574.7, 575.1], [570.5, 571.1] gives 0.89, 0.89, 1.01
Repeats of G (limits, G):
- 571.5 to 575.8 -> 10.0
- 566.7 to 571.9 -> 9.9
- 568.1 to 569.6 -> 9.8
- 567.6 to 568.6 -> 10.4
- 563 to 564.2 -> 9.9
